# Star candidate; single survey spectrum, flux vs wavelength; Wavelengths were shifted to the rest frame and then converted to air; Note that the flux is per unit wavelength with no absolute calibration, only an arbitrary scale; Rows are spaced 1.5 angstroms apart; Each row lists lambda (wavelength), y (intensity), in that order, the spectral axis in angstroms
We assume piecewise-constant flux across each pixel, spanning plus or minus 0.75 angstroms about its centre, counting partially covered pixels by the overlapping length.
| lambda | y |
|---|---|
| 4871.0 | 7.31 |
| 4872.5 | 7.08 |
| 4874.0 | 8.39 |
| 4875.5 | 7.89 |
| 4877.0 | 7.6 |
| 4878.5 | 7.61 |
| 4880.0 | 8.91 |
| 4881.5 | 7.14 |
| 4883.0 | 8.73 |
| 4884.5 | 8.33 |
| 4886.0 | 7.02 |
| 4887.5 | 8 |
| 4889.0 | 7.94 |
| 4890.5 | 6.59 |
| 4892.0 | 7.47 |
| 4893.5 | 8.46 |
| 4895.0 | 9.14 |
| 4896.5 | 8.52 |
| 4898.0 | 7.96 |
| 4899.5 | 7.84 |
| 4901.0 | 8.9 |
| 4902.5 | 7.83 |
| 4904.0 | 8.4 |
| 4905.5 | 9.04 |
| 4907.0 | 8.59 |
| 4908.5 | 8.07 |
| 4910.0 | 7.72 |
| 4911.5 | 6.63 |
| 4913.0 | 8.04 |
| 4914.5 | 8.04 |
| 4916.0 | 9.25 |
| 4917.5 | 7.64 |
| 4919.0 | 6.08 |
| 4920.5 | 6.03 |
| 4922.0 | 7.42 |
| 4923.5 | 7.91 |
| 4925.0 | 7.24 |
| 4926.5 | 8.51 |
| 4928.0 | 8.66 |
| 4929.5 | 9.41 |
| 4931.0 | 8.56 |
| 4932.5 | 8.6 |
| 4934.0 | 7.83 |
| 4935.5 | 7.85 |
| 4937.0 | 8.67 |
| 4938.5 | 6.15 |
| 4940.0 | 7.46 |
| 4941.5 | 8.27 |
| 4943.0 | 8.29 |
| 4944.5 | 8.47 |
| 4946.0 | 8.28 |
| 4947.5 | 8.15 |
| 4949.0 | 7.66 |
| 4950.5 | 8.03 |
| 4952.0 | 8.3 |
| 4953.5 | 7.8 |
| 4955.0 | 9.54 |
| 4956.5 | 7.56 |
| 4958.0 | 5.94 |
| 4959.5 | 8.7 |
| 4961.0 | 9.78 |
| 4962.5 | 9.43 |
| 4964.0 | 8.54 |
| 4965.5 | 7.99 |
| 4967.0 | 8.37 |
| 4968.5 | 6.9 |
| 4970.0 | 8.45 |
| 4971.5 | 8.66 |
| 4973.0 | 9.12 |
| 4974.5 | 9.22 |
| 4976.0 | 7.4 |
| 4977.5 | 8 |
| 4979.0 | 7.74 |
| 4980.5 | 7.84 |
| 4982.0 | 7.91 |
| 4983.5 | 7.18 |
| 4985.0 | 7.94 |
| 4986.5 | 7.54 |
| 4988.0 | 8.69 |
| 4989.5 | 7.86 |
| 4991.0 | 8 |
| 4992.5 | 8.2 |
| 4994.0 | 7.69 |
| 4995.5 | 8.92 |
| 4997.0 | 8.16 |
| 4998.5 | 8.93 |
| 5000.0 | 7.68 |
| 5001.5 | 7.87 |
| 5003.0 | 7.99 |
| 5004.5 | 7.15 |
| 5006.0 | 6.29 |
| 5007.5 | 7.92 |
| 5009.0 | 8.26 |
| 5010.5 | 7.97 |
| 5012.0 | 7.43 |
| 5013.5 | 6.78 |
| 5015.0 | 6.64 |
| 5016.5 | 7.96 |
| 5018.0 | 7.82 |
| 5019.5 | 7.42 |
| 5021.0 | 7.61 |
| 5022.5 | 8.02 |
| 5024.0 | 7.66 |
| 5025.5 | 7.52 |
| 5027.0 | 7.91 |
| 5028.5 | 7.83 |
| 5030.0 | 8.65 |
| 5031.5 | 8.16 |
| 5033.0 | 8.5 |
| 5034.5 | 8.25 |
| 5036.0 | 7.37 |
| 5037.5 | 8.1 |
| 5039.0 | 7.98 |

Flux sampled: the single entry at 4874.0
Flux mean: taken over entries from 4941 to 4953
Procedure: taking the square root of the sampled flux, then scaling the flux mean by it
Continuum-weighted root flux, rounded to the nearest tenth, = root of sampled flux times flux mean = 23.7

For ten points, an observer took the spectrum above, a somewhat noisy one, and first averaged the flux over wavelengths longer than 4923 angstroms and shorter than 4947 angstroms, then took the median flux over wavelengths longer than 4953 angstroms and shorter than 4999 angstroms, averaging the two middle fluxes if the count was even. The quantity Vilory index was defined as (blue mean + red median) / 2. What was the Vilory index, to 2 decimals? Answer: 8.07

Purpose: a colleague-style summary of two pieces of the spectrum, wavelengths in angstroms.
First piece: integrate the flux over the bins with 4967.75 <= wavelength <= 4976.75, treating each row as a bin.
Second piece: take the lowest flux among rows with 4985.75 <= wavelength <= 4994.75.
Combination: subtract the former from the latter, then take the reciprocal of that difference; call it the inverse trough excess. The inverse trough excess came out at -0.0149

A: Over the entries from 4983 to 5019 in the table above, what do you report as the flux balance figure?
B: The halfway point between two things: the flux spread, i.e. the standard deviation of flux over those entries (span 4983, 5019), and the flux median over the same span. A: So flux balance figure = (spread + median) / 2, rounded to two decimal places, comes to 4.27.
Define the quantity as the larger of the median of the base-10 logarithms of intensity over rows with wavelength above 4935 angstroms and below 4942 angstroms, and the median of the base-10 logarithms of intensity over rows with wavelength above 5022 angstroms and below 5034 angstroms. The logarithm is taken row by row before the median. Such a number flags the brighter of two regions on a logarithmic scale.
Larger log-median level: 0.901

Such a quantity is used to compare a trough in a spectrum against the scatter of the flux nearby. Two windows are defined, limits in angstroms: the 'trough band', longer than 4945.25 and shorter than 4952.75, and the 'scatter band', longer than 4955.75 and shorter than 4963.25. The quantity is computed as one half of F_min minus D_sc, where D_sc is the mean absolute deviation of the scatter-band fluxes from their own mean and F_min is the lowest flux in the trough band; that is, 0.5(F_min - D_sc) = 3.22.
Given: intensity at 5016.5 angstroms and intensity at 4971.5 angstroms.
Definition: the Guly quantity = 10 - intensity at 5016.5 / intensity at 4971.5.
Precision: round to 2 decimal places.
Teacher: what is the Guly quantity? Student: 9.08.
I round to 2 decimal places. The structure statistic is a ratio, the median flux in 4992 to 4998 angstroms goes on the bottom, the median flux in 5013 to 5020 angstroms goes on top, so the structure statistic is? 0.91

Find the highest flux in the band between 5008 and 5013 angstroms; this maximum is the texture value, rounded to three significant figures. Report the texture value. 8.26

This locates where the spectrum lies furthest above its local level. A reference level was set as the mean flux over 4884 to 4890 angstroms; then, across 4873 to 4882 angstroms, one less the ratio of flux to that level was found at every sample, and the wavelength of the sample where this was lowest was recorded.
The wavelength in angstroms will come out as 4880.0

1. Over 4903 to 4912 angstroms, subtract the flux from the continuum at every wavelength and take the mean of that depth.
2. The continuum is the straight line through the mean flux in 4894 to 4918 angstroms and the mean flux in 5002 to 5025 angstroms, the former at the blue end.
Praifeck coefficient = 0.1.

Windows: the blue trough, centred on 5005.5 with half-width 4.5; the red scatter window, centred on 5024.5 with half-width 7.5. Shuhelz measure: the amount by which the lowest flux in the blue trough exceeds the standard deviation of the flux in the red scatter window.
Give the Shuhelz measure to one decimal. 5.9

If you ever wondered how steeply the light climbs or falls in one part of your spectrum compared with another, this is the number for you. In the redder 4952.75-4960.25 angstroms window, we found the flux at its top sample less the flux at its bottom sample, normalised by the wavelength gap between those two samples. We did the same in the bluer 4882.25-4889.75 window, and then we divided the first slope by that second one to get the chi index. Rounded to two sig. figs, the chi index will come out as -1.1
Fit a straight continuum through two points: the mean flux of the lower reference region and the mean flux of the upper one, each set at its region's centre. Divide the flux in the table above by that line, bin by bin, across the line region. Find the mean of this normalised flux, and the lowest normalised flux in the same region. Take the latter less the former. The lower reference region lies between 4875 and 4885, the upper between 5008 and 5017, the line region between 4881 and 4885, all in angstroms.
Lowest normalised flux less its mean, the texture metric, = -0.12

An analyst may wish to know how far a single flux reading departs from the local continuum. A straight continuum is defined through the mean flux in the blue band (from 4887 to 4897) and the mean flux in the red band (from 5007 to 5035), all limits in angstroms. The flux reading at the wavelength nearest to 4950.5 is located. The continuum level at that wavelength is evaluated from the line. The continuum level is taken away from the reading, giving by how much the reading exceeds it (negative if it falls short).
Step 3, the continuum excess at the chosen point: 0.1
